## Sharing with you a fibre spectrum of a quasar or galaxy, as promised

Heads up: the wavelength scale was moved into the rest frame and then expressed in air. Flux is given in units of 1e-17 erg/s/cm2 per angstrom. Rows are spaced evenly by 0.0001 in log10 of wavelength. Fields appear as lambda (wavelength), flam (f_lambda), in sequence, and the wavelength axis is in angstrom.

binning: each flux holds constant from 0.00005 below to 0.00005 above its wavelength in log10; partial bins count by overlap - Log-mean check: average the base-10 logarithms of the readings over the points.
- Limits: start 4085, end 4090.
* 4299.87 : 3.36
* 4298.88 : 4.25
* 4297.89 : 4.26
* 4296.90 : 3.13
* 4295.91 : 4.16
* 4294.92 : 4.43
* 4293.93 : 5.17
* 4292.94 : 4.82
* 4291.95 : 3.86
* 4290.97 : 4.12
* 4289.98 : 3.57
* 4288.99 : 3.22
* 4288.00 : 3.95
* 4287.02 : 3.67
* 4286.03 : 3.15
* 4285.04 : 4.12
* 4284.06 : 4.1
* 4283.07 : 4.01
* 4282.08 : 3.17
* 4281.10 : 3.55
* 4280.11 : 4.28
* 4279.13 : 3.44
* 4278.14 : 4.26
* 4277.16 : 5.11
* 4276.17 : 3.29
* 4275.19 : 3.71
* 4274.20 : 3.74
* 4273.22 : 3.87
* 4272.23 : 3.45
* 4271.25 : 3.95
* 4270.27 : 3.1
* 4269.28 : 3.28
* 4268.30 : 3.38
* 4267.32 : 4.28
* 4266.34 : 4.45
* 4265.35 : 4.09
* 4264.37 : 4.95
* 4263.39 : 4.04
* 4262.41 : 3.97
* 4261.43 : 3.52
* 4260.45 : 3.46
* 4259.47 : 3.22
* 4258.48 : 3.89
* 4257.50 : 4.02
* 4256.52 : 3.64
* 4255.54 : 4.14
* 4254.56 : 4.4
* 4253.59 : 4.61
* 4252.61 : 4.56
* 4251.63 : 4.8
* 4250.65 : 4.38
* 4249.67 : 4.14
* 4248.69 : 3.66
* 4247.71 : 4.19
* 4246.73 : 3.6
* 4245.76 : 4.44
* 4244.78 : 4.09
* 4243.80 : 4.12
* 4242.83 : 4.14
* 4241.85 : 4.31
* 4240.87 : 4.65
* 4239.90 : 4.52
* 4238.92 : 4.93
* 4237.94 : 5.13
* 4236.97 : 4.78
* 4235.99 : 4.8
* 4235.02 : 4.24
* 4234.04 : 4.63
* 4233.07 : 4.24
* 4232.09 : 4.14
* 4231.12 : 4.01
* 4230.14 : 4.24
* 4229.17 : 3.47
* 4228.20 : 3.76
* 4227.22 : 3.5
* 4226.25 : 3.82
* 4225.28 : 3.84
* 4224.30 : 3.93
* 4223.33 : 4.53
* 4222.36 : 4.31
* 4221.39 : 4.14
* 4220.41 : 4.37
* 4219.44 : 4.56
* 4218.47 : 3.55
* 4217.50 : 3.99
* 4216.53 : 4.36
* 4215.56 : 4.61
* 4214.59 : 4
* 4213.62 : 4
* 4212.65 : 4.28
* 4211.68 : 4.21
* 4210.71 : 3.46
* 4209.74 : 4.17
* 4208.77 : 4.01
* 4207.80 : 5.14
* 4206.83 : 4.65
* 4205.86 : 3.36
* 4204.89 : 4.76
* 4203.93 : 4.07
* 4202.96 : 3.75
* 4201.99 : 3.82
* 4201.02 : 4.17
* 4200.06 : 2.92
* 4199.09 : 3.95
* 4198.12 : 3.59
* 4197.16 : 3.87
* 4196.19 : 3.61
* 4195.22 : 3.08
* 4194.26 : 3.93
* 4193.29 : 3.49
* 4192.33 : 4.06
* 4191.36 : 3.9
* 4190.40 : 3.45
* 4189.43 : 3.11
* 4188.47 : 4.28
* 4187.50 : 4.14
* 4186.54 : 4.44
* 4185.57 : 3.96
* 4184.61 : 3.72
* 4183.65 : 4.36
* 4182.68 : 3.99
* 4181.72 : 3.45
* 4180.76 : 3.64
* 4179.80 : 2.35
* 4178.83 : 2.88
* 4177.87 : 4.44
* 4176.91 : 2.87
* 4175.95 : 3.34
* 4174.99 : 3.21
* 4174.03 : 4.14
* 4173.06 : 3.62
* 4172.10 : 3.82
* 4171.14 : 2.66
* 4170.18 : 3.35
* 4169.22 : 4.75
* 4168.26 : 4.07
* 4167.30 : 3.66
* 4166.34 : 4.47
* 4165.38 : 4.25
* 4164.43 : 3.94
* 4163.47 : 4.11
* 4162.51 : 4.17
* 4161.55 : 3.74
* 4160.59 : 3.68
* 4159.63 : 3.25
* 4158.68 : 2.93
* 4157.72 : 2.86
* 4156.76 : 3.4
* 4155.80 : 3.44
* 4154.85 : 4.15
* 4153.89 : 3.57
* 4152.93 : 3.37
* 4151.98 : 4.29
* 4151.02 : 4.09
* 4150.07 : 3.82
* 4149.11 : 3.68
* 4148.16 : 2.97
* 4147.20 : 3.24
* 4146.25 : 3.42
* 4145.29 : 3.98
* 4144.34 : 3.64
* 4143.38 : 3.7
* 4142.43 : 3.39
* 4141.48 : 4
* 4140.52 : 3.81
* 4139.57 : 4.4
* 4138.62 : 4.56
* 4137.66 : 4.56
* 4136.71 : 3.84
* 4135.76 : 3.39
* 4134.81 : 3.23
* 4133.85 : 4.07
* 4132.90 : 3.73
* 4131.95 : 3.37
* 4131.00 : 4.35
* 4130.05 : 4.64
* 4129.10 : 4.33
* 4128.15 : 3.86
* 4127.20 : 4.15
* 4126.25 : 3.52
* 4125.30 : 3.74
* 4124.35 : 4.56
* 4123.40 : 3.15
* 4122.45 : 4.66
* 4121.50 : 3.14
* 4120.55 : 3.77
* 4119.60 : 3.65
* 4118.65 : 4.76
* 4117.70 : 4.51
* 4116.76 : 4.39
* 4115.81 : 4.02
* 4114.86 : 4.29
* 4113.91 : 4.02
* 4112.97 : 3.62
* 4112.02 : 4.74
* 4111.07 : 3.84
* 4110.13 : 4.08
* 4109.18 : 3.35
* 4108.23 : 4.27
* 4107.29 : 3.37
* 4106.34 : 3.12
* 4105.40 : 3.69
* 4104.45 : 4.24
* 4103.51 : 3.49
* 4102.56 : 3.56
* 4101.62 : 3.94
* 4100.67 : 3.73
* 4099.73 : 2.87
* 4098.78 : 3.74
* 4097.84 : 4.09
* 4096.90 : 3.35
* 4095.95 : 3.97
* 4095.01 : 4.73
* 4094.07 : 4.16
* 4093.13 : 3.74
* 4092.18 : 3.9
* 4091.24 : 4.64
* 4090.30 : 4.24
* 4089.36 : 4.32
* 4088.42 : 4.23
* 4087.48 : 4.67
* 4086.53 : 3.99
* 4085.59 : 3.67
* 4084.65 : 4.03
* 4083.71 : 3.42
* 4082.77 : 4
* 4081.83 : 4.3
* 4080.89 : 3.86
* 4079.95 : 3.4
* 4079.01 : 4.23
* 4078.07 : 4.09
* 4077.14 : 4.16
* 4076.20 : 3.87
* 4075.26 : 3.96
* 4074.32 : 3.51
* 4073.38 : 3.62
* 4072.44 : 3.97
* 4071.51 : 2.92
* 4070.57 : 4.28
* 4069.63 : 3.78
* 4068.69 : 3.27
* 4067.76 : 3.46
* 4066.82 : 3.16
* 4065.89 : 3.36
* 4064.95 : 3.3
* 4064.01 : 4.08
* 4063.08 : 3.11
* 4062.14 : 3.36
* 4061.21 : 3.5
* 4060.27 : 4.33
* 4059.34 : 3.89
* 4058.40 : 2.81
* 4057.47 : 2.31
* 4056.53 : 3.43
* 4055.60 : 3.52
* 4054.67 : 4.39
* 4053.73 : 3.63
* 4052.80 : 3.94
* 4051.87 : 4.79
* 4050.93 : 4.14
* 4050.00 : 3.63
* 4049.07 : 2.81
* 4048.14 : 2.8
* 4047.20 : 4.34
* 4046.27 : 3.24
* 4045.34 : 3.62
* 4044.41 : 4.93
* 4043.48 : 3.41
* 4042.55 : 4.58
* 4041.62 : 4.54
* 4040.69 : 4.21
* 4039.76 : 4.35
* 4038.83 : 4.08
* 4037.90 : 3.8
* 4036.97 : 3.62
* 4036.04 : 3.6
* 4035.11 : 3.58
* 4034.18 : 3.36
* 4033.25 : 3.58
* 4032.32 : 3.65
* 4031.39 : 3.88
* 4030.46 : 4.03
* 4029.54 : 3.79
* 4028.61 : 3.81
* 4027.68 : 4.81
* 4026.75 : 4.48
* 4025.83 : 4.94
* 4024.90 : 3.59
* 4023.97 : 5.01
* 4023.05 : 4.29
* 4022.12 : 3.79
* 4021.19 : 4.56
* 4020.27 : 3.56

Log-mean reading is 0.619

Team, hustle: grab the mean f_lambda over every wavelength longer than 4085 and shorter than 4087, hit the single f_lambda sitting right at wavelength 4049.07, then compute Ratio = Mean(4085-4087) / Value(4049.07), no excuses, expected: 1.4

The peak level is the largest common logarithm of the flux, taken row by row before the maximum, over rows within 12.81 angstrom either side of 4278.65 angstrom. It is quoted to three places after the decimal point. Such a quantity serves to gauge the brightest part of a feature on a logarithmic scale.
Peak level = 0.708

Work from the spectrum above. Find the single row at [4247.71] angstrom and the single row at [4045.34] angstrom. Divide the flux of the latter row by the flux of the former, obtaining 0.86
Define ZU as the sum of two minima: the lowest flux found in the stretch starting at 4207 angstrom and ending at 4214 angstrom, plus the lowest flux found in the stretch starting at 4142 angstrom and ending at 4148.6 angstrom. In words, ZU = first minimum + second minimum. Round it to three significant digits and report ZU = 6.43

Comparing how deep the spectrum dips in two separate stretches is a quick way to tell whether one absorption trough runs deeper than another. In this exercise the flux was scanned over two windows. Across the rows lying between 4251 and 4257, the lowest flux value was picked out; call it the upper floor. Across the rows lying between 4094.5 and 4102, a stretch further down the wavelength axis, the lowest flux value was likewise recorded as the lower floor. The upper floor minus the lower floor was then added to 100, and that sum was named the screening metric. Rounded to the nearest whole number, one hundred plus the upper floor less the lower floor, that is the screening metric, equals 101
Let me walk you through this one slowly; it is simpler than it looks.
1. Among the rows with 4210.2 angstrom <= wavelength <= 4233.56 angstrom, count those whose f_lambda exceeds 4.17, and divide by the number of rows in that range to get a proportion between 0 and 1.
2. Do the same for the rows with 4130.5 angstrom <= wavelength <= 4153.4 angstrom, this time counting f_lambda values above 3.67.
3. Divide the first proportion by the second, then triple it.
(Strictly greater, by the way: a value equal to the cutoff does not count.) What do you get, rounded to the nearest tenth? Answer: 2.0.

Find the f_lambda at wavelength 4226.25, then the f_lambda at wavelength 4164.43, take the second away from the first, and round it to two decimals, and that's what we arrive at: -0.12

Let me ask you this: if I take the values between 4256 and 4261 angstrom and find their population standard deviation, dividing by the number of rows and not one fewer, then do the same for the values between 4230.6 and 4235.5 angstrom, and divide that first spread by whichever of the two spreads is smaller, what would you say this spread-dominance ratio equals 1.39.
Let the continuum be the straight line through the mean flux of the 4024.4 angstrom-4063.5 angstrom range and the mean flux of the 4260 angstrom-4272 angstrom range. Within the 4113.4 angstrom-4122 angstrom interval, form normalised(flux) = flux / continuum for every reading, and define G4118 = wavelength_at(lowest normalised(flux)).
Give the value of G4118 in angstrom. 4121.50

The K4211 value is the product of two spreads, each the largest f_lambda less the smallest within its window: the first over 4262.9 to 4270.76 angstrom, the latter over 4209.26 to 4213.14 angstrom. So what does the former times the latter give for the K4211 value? 1.5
